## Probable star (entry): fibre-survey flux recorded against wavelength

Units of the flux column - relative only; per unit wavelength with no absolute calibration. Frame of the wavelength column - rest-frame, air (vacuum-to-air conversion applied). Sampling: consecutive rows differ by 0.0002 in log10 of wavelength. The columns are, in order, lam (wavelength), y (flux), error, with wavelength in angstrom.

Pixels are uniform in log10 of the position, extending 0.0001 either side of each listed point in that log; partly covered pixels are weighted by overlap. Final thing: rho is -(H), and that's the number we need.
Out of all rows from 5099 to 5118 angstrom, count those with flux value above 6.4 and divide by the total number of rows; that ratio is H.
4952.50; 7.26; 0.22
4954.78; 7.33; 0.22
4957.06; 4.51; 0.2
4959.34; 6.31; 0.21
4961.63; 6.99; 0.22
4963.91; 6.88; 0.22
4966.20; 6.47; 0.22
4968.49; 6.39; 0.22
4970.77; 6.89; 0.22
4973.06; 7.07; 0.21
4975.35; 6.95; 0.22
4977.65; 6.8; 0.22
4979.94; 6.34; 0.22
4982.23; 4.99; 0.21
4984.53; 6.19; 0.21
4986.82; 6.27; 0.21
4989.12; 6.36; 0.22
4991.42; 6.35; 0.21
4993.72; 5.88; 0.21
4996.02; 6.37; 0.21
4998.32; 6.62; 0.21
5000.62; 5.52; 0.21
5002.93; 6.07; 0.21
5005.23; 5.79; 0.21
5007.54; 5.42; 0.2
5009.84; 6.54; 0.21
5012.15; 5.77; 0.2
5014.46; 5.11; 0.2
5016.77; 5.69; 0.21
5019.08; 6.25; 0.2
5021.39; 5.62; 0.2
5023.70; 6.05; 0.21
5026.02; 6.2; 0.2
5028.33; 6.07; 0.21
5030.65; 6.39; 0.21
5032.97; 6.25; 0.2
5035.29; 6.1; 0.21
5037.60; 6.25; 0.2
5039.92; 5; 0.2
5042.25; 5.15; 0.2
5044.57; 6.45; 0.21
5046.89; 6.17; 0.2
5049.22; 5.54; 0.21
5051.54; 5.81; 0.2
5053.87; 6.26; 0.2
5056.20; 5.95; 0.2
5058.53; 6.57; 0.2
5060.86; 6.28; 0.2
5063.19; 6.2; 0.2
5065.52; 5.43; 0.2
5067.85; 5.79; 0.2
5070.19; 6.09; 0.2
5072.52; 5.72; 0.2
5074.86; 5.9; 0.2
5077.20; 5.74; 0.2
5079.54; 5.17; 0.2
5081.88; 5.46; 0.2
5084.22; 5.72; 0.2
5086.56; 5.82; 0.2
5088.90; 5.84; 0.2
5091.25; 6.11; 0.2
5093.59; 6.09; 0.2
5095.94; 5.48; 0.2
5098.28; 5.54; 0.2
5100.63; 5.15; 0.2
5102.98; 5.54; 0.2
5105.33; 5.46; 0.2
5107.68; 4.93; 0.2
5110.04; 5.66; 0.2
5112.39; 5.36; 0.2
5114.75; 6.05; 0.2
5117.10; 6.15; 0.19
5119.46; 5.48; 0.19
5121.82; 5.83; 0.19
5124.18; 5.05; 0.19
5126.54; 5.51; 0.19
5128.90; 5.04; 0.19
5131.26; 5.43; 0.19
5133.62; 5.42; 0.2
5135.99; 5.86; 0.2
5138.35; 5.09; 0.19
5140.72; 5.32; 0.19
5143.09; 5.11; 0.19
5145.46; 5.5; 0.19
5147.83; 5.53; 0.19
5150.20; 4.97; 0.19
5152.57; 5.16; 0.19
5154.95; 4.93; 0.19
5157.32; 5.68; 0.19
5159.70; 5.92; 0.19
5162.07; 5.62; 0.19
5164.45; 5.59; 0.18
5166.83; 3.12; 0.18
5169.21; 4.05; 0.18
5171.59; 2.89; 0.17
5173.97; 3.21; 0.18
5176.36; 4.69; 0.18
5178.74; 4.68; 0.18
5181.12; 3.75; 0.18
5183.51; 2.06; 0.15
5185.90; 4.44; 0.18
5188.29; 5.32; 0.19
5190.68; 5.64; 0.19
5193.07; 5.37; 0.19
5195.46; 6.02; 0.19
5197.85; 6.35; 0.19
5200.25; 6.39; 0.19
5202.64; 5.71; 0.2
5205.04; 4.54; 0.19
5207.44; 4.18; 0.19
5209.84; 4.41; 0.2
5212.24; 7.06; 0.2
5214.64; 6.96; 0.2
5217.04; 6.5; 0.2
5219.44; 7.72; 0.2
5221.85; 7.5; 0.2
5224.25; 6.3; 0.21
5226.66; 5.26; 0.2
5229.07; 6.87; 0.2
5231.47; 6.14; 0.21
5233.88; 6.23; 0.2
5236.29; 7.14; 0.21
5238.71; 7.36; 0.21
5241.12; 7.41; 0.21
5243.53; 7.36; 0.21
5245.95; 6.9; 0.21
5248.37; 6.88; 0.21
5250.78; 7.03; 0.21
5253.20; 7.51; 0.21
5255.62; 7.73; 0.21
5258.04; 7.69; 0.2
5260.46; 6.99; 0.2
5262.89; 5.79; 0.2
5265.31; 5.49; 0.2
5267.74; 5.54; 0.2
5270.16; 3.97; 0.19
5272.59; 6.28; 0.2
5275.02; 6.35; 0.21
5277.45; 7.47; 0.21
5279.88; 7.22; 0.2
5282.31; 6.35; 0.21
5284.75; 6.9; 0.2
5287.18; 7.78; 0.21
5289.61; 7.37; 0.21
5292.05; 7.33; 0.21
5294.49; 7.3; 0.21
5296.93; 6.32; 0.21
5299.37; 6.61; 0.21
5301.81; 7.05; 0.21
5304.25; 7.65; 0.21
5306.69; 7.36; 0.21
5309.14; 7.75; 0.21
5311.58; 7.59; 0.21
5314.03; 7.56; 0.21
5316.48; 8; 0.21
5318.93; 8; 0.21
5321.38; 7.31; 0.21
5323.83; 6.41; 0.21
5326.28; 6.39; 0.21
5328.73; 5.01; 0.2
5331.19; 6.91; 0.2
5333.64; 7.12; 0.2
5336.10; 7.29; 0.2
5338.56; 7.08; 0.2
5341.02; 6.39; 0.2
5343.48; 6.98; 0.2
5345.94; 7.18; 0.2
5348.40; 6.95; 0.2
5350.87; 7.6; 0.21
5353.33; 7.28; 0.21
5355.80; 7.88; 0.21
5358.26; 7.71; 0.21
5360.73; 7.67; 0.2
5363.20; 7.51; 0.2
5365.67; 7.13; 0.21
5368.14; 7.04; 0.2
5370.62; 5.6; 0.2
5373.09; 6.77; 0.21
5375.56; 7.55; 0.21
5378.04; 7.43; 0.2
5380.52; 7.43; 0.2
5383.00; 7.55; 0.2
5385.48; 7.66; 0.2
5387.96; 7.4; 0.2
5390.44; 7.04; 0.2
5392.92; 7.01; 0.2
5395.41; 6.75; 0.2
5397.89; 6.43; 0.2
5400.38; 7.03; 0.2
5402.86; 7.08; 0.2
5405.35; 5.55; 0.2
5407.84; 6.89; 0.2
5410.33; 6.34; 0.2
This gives 0.00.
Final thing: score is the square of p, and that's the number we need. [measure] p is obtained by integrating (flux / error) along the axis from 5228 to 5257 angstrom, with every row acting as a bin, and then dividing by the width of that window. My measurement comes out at 1146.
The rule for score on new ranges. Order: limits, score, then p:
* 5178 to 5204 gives 737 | 27.1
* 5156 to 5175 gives 606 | 24.6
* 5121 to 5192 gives 678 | 26.0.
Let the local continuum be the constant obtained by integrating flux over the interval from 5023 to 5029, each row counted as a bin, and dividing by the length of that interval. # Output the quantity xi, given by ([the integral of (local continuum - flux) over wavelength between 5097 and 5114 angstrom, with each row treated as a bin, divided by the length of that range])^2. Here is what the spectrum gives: 0.5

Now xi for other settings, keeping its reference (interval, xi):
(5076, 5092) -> 0.2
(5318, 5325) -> 1.2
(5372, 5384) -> 1.5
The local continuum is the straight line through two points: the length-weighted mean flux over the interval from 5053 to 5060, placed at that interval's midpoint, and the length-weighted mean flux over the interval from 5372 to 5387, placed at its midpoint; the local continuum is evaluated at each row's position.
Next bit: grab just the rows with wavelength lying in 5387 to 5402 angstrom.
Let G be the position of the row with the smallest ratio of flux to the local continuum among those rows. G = 5397.89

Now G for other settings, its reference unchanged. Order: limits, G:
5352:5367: 5365.67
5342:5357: 5348.40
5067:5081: 5079.54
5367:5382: 5370.62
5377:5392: 5390.44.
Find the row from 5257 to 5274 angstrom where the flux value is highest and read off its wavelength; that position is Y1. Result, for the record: 5258.04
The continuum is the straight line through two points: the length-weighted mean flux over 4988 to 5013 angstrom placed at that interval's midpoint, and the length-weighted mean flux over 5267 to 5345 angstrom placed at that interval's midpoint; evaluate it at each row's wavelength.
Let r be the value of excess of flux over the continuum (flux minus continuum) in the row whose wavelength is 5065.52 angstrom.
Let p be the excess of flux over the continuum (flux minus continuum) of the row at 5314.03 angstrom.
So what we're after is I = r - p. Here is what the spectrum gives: -1.4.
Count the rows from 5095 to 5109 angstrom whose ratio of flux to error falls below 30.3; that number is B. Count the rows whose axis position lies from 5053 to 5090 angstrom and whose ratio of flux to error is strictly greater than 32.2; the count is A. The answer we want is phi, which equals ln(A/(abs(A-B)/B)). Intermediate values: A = 1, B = 6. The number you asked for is 0.18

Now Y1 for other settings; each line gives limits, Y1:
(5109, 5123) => 5117.10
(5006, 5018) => 5009.84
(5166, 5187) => 5176.36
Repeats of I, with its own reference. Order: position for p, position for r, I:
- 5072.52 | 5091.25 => 0.3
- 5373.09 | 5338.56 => 0.4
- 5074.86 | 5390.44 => 0.3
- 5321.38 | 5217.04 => -0.5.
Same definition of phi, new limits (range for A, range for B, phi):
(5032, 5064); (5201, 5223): 0.29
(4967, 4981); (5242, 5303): 0.15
